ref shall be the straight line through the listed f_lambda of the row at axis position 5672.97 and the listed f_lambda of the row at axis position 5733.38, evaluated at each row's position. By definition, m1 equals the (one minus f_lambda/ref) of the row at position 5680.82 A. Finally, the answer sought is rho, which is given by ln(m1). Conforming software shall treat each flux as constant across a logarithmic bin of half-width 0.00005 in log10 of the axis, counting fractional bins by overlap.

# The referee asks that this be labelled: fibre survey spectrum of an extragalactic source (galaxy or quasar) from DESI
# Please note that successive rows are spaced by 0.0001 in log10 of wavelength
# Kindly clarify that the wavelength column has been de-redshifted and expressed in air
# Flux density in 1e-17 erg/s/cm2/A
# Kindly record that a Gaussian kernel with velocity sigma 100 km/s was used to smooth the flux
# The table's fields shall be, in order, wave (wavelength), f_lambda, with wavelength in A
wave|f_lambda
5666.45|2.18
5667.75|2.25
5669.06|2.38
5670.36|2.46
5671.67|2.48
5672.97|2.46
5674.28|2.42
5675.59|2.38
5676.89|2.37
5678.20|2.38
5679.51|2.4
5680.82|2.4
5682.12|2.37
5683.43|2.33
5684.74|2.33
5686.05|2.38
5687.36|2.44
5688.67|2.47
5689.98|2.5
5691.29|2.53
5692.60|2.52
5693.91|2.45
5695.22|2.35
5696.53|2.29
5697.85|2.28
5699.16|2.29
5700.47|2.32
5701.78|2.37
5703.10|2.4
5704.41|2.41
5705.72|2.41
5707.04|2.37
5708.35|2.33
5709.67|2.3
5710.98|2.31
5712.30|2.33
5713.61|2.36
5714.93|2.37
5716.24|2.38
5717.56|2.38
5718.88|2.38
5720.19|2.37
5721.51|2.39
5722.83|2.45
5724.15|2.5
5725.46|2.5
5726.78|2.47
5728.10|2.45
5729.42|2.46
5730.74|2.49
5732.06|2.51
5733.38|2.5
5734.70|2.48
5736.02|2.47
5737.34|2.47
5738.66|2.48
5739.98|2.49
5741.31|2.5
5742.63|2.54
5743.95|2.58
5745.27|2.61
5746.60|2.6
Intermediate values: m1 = 0.026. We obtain -3.6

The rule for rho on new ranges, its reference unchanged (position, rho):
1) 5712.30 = -2.8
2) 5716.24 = -3.1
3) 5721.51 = -3.2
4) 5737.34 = -4.3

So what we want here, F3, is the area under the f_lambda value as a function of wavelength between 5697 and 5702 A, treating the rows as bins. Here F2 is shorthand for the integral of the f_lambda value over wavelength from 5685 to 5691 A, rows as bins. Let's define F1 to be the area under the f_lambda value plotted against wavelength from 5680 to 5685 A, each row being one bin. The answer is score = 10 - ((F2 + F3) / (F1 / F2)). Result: -23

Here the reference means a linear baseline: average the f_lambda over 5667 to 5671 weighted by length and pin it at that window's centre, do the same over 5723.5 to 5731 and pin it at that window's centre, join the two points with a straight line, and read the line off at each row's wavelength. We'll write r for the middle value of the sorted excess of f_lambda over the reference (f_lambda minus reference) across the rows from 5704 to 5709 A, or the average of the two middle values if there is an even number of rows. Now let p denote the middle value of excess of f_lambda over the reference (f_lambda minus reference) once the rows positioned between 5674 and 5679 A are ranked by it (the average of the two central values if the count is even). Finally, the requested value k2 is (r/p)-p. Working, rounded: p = 0.00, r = -0.047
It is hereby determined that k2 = -19.2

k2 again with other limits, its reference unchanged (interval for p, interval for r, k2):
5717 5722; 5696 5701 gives 1.7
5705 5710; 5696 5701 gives 1.5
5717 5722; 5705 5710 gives 1.2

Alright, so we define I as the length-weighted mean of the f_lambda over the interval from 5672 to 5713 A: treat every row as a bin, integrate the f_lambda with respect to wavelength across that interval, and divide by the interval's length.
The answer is 2.38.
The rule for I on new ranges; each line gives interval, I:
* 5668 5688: 2.40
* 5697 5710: 2.35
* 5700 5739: 2.41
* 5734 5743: 2.49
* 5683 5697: 2.42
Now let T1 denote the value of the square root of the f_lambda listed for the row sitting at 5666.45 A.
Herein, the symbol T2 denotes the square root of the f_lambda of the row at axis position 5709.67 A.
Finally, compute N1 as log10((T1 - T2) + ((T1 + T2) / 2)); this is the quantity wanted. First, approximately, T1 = 1.48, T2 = 1.52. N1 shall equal 0.163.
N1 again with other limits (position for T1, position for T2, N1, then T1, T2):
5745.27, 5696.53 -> 0.222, 1.62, 1.51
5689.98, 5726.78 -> 0.200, 1.58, 1.57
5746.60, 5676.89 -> 0.217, 1.61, 1.54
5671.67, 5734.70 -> 0.197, 1.57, 1.57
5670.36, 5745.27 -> 0.189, 1.57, 1.62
